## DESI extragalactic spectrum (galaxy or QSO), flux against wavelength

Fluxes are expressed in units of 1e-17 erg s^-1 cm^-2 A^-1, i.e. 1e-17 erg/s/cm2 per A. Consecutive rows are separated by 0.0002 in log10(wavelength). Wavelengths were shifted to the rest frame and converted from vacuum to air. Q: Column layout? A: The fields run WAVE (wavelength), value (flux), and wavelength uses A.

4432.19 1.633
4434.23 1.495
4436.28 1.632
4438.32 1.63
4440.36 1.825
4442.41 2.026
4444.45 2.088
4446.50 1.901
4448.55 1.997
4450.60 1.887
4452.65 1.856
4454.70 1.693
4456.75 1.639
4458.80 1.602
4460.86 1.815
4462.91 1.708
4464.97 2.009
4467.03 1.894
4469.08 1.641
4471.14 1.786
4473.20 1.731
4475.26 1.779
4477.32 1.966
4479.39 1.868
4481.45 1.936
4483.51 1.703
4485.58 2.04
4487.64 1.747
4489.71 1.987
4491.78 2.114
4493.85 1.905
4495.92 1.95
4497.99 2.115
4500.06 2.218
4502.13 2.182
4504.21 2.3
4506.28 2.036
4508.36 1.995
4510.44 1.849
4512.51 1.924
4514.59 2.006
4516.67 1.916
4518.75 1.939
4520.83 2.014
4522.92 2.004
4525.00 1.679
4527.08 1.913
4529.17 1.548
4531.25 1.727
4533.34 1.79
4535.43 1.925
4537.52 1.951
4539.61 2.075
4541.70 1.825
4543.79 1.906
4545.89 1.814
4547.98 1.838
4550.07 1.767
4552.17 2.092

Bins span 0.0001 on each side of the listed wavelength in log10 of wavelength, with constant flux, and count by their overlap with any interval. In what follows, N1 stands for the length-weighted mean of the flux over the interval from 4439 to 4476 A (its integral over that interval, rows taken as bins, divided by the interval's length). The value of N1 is 1.83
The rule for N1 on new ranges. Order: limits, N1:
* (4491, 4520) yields 2.03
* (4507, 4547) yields 1.89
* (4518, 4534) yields 1.83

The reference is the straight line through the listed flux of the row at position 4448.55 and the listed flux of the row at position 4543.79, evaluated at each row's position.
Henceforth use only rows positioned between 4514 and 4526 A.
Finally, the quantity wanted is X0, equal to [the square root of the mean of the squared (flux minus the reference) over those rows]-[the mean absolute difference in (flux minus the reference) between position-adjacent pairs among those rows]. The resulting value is 0.01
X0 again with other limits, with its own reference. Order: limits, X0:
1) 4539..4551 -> 0.00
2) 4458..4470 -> 0.05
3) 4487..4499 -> -0.03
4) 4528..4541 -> 0.08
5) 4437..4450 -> 0.03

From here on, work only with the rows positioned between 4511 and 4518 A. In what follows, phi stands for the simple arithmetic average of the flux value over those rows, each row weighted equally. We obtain 1.95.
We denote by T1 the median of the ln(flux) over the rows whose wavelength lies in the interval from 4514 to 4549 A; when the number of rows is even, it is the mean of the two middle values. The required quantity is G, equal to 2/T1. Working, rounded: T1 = 0.649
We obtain 3.08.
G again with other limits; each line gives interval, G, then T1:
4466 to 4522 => 3.02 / 0.662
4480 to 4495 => 3.03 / 0.661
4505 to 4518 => 2.97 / 0.673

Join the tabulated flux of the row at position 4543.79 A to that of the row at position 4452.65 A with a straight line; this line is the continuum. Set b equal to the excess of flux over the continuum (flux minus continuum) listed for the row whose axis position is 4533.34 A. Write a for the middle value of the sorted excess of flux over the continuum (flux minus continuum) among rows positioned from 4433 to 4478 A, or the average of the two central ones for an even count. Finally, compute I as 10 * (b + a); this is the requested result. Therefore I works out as -1.7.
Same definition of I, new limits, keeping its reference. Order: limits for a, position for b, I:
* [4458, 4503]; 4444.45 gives 2.6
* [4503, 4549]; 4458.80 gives -2.3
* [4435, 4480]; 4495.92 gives 0.4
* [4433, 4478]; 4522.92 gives 0.5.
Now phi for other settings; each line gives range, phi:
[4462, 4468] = 1.87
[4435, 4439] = 1.63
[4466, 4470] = 1.77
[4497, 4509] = 2.14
